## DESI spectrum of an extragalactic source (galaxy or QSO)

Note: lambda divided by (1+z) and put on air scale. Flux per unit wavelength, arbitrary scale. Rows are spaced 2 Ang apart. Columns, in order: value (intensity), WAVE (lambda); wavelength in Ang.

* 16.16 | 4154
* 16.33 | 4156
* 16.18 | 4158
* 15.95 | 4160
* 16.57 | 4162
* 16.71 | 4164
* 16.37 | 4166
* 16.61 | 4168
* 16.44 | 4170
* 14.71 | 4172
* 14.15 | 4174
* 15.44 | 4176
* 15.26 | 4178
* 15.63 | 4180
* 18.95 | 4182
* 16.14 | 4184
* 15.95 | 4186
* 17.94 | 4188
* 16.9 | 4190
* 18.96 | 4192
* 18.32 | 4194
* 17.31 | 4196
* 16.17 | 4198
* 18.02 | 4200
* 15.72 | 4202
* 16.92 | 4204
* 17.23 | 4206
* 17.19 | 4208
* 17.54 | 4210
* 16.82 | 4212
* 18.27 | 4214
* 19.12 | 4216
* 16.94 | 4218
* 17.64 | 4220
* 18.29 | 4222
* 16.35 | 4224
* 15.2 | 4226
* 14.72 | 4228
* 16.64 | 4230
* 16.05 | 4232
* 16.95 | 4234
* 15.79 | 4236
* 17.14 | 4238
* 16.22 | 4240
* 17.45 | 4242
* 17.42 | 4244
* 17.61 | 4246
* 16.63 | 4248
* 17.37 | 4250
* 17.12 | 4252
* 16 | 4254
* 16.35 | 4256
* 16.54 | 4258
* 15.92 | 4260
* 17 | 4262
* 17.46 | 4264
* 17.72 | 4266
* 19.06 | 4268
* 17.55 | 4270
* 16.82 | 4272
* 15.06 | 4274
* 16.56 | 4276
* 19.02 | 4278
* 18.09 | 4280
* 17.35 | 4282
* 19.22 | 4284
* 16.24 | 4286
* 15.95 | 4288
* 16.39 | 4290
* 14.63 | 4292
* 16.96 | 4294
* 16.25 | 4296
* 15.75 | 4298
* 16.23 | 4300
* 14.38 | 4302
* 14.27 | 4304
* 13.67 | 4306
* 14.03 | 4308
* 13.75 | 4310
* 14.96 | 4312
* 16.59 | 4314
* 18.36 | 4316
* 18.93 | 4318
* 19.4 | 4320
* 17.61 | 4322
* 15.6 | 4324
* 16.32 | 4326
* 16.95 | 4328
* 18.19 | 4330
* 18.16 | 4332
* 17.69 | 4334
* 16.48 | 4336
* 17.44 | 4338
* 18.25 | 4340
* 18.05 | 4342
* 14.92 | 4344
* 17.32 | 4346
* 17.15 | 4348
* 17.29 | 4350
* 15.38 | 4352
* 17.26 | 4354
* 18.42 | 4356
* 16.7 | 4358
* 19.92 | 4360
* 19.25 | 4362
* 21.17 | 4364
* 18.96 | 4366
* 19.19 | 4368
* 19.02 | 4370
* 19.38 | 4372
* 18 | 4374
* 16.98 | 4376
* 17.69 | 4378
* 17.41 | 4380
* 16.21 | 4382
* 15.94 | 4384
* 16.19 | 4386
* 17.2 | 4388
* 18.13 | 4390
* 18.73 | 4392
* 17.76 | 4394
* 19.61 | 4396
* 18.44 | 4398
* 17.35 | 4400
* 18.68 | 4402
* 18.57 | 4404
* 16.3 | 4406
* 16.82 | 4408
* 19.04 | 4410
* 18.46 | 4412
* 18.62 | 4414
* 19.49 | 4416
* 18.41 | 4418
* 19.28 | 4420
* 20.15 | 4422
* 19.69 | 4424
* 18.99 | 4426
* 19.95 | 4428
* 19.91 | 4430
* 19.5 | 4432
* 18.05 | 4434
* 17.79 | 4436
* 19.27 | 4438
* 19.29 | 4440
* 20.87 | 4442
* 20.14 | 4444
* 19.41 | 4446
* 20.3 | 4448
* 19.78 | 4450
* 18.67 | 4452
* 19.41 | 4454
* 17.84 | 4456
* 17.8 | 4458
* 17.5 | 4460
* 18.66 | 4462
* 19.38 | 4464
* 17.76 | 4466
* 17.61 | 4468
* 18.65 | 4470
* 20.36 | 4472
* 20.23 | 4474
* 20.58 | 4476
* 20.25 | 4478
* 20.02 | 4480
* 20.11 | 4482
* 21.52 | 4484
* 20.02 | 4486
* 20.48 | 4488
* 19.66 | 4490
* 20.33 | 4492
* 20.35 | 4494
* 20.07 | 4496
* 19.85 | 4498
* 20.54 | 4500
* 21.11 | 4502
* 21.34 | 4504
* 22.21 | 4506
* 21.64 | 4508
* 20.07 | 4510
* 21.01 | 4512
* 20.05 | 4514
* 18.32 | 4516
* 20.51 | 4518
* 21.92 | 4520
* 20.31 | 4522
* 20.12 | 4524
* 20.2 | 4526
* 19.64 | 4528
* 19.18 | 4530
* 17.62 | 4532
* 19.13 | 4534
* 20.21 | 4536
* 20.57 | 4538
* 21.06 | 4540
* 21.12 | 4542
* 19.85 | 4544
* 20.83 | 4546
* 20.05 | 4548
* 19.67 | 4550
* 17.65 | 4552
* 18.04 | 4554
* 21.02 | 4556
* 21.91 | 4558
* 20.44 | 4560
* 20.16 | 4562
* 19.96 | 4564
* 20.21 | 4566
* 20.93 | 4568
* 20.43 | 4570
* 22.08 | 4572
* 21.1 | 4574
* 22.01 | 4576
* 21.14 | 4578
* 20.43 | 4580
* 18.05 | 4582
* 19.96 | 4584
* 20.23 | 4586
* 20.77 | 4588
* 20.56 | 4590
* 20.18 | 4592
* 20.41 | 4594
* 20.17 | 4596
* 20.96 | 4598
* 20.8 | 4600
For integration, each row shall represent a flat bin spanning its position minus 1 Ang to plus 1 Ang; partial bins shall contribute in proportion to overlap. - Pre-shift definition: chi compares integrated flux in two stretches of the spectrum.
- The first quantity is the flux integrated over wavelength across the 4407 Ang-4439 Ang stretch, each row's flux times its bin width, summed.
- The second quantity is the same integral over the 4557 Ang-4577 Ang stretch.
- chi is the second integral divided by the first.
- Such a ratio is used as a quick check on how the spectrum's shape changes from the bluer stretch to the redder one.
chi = 0.7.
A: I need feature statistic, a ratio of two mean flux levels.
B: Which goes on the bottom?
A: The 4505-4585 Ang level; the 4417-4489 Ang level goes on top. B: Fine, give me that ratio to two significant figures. 0.96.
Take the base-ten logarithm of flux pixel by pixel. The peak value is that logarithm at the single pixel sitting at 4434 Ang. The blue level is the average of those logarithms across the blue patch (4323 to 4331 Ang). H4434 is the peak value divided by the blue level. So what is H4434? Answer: 1.03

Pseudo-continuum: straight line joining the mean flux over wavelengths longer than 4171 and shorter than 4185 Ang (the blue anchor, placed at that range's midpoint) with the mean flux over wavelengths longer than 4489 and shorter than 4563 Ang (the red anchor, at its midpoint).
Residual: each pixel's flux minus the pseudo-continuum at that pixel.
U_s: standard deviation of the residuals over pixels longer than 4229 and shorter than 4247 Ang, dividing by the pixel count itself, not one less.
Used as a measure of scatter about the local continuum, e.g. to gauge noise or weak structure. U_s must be 0.59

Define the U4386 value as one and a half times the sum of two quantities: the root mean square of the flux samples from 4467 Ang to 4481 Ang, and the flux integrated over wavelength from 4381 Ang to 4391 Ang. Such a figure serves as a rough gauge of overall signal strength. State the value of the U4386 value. 281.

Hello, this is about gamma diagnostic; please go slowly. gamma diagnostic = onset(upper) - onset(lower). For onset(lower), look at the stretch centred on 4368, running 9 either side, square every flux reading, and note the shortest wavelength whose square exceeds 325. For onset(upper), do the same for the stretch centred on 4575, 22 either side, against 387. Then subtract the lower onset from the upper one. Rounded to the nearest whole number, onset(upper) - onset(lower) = 196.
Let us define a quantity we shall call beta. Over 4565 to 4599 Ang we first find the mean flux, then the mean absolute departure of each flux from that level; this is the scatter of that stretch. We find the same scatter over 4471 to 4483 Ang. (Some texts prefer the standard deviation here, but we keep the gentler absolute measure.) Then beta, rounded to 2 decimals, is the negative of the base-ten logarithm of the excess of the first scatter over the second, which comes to 0.35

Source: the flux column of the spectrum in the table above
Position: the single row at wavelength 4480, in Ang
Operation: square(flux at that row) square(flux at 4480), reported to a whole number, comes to 401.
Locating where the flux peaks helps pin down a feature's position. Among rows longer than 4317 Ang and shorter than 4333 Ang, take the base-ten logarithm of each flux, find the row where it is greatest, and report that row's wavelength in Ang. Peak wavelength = 4320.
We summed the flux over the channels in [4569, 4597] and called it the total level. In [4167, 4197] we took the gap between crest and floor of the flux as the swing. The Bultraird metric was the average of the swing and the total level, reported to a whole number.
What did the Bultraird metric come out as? 146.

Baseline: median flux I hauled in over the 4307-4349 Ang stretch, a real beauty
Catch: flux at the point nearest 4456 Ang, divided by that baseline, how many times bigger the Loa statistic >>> 1.03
